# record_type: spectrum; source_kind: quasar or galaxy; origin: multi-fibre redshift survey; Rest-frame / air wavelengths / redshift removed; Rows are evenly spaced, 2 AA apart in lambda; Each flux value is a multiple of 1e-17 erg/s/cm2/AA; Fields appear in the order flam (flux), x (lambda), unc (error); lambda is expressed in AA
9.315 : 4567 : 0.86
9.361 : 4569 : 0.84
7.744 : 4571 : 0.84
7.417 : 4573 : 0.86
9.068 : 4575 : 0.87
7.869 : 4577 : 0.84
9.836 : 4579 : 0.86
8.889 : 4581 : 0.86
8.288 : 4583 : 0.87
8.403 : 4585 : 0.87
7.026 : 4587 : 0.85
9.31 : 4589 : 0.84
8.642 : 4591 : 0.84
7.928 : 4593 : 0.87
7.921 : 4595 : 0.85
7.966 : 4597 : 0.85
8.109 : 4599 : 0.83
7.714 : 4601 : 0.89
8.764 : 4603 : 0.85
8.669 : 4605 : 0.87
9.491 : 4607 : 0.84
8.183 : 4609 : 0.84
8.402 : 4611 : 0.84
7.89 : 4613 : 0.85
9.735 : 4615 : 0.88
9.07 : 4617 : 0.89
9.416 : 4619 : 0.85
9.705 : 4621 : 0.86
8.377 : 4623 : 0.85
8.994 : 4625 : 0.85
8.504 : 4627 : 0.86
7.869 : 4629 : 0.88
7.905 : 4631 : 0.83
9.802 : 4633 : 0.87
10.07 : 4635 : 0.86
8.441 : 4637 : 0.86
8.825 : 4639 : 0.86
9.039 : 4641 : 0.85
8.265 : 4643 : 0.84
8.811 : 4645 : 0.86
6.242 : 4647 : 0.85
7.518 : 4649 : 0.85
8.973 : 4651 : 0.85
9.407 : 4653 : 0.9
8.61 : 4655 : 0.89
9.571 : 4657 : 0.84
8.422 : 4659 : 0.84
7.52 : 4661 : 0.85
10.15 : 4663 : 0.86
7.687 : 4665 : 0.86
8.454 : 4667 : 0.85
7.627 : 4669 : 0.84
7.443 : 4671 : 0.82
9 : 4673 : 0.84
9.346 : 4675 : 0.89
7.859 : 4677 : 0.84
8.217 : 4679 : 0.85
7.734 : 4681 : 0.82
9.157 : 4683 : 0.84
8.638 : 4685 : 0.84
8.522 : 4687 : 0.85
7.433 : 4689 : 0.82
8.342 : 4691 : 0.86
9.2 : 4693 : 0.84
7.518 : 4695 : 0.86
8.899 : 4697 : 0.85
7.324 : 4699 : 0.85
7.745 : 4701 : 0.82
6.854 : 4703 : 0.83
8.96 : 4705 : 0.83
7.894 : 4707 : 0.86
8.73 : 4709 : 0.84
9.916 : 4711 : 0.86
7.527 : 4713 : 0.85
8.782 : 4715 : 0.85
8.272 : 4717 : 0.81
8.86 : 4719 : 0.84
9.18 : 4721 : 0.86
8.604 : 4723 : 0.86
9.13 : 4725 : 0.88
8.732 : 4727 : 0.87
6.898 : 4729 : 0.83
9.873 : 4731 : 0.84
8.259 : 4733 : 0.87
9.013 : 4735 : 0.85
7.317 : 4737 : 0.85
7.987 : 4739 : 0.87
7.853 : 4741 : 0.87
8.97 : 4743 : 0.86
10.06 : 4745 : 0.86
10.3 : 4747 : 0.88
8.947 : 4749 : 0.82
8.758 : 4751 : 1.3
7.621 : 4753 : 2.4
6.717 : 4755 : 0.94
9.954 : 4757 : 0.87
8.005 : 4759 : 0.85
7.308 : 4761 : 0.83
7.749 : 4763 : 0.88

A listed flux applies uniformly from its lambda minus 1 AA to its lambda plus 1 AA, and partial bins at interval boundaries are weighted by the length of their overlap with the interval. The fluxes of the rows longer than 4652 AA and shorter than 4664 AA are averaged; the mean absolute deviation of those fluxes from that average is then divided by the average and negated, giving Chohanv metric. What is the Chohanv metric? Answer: -0.085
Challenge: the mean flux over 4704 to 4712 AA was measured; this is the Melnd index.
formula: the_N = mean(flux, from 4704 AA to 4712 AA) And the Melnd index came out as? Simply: 8.9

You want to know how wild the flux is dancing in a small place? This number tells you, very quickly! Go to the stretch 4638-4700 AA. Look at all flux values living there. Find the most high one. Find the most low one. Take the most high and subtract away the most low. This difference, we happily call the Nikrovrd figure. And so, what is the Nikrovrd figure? 3.9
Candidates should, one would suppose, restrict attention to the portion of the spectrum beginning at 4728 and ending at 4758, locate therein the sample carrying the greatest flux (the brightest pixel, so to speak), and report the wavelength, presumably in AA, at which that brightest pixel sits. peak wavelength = 4747 AA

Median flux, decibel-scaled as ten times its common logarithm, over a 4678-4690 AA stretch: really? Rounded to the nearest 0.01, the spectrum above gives 9.23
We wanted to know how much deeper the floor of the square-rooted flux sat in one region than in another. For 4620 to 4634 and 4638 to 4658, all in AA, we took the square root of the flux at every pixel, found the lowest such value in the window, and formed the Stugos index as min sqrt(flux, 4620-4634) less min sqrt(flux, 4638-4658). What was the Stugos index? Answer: 0.3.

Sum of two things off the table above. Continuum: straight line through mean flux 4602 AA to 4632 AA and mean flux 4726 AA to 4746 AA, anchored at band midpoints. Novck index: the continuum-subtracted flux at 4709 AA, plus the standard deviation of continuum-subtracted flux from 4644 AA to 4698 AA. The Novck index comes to 1.0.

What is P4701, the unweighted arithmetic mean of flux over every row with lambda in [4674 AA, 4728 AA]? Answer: 8.42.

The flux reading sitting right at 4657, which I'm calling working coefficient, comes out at 9.571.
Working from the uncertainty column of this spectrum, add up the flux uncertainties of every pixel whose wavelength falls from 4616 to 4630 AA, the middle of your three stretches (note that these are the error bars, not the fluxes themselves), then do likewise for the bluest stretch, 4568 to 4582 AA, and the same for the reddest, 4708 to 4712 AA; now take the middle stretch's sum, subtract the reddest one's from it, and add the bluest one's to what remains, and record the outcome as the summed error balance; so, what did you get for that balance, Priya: 10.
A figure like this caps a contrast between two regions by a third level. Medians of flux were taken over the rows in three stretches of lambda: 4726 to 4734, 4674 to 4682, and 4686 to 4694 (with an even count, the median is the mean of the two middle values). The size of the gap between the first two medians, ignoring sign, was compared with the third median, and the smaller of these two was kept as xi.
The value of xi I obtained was 0.46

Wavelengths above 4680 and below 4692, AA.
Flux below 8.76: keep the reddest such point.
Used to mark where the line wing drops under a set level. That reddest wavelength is 4691 AA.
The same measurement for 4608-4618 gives 4613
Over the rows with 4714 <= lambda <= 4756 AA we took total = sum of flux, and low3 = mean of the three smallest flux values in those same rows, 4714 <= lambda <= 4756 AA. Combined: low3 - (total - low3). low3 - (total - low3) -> -166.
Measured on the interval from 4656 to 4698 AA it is -162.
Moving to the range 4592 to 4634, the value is -165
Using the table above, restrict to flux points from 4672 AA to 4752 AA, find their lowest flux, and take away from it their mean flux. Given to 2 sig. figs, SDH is -1.7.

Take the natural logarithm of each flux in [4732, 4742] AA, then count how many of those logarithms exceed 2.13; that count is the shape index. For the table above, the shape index 1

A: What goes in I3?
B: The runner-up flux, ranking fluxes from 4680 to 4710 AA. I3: 9.157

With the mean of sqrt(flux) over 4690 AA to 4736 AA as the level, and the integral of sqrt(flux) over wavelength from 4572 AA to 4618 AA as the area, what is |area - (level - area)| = 264.5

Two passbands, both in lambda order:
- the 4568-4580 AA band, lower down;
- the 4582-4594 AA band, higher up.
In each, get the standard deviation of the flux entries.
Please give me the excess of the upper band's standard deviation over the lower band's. -0.2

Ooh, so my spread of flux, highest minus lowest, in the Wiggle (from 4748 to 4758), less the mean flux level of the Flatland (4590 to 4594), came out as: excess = -5.0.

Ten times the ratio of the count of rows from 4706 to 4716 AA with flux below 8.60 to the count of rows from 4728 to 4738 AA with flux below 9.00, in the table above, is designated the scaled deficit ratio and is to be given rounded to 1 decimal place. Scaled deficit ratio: 6.7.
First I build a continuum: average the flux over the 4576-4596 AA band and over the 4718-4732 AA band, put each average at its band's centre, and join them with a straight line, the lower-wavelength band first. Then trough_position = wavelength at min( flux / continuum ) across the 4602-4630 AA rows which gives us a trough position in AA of 4629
